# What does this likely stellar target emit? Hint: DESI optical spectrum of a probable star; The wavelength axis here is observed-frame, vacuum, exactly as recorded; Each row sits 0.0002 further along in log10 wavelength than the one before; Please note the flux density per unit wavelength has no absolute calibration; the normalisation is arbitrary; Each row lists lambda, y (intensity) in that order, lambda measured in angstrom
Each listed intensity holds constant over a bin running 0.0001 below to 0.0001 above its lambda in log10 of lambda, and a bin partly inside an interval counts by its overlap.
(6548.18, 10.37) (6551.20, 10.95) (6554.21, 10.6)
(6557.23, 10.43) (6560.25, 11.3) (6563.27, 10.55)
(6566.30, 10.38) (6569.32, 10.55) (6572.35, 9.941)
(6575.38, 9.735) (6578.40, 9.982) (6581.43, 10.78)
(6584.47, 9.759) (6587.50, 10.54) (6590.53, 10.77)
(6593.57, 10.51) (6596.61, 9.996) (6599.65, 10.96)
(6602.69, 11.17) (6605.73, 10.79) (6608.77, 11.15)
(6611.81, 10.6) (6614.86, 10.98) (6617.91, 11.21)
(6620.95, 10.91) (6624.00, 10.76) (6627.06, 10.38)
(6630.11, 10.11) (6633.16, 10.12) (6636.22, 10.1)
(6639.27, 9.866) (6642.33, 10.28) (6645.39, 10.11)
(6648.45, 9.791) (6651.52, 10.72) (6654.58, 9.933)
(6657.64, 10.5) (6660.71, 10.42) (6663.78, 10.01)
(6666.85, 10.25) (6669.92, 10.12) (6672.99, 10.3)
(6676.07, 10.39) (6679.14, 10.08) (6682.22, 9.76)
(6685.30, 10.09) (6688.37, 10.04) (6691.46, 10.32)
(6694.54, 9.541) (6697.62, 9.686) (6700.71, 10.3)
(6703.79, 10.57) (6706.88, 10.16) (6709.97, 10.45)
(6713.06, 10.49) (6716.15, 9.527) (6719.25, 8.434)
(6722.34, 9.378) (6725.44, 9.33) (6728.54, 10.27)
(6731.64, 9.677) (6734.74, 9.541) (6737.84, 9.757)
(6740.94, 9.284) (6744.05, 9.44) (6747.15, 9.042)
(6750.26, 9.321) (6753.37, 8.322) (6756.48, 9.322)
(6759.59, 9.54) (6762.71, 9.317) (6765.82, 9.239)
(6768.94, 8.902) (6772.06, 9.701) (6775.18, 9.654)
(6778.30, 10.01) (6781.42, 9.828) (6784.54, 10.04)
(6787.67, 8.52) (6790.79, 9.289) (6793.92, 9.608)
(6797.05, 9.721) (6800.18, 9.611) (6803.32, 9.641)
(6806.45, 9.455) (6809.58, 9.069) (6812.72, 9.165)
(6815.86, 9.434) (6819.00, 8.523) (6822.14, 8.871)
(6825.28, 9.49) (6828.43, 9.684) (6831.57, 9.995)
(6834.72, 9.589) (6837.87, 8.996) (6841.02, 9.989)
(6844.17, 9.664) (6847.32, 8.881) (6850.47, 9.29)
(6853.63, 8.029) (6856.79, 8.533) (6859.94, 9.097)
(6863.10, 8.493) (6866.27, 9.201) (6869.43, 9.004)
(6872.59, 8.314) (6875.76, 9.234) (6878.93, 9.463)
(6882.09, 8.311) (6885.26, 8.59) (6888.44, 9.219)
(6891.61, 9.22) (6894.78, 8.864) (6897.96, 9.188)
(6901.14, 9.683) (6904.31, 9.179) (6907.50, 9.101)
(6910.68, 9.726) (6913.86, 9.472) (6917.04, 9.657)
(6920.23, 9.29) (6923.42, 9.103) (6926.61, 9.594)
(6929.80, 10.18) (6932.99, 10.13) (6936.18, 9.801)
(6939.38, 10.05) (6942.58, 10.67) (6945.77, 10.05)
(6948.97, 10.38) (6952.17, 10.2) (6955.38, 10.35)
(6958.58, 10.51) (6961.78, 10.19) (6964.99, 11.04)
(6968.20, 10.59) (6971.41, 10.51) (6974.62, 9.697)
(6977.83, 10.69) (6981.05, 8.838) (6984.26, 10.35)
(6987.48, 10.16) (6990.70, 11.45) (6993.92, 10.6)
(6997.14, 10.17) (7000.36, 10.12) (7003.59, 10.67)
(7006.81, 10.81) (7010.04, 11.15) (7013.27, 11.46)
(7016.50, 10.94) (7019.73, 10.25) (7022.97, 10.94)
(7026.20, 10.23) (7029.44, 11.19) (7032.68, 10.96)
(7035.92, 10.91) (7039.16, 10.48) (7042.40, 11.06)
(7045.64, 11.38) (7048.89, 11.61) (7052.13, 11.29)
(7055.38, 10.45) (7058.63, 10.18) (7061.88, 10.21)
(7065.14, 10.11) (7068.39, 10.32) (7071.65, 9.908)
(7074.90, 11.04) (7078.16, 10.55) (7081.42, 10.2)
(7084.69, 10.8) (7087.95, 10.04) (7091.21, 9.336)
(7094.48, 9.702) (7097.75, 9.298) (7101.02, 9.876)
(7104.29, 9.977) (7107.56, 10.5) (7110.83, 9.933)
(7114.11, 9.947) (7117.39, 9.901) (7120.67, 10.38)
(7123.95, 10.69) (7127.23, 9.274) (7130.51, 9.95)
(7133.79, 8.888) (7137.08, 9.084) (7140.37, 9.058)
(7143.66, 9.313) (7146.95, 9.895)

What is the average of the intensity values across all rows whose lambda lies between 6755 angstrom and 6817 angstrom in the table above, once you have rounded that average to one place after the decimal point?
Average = 9.5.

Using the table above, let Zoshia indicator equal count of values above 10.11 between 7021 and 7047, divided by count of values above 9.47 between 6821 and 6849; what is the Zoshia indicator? 1.3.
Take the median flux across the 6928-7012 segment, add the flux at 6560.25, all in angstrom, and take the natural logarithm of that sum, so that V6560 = 3.075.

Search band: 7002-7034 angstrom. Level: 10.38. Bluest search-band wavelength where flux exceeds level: 7003.59 angstrom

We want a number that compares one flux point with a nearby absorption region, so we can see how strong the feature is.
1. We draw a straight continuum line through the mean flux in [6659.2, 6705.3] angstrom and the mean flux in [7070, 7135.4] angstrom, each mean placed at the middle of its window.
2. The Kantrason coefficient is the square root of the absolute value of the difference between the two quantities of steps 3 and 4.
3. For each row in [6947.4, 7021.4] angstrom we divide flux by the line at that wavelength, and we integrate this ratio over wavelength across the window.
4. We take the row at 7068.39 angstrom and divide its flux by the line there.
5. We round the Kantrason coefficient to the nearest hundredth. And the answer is 8.73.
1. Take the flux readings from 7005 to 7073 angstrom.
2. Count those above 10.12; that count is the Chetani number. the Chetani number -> 19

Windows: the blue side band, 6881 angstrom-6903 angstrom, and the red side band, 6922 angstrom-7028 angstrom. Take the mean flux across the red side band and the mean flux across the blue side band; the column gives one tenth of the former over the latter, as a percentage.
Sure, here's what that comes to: 11.5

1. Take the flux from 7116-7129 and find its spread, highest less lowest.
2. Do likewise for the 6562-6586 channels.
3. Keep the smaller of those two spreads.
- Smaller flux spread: 1.0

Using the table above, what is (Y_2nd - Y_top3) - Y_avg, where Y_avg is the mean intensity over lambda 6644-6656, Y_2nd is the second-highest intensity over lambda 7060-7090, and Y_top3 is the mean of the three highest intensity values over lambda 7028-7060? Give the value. -10.8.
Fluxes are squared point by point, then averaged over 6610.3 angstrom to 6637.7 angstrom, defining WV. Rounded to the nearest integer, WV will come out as 112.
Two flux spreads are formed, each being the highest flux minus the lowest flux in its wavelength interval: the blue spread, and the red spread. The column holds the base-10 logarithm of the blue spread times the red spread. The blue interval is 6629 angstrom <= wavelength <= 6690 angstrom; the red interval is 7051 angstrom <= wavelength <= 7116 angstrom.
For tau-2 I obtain 0.28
